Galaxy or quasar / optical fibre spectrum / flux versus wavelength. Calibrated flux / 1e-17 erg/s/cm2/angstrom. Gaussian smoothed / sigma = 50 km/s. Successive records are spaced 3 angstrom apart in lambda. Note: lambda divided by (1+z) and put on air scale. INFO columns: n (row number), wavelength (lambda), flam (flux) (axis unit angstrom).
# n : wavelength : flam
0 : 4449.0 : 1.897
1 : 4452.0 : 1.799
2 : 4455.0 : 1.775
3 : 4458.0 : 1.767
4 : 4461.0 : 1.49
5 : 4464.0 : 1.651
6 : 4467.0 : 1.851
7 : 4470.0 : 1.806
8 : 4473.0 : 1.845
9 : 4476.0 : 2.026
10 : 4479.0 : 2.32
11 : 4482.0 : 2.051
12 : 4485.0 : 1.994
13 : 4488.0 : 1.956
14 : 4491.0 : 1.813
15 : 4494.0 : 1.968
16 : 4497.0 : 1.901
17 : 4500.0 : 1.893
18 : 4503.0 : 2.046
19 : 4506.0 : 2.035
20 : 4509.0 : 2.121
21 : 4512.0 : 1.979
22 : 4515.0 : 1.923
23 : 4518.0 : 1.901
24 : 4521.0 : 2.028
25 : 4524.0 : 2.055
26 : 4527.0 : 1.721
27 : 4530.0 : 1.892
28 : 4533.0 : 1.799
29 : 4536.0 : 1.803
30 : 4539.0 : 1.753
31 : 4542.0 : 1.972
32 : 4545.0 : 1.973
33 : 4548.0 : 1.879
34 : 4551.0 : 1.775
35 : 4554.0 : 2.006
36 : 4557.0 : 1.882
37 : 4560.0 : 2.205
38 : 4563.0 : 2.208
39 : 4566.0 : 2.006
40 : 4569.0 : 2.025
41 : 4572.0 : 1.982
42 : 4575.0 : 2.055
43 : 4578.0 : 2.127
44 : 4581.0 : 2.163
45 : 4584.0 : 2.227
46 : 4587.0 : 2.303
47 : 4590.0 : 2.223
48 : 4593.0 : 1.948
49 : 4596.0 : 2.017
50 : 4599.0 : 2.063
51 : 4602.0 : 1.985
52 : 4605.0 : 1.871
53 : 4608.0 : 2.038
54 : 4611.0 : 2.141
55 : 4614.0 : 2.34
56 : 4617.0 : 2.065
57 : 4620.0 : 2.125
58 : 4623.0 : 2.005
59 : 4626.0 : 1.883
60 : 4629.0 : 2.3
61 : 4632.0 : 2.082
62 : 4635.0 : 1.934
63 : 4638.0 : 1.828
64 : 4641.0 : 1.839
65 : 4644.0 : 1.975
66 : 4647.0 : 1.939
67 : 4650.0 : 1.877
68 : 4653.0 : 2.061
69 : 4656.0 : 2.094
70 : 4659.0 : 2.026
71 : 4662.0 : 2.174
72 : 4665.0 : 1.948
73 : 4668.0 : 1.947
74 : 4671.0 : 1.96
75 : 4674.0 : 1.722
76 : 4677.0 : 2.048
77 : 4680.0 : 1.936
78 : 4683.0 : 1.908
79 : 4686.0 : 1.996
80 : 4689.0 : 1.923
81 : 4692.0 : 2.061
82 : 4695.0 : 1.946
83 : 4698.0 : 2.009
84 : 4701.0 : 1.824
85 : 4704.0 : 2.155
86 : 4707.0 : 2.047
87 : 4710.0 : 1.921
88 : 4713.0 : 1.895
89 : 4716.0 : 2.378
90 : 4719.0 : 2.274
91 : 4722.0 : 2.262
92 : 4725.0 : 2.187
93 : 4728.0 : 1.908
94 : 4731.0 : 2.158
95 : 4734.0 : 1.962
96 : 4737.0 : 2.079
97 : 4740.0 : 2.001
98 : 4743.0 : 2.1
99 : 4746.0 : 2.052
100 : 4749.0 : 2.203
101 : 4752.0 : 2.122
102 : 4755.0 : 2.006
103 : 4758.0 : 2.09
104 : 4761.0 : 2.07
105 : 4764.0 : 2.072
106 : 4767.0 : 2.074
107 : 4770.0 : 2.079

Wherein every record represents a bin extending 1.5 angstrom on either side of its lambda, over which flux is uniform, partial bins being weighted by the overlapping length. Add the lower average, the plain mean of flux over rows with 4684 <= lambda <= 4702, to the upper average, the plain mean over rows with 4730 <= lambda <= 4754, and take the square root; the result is 2.01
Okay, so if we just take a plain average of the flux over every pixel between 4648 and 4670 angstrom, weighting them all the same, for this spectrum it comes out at 2.02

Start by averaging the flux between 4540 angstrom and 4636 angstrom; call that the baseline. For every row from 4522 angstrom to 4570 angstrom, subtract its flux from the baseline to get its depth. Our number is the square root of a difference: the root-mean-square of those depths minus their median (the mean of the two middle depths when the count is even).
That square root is 0.25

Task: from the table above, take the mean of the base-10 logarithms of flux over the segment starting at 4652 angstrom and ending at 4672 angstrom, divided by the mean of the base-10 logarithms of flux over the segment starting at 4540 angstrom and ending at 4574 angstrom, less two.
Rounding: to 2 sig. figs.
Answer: -0.97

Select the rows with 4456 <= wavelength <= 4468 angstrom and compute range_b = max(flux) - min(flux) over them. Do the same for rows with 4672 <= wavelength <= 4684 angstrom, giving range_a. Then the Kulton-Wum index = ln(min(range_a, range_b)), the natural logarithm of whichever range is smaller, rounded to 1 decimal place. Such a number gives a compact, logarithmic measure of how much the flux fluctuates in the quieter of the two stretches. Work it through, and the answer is -1.1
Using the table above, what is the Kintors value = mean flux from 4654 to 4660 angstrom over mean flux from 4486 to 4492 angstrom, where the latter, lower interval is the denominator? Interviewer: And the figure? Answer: 1.09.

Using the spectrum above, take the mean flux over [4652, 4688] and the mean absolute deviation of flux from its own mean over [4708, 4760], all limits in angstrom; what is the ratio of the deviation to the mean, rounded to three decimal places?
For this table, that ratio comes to 0.055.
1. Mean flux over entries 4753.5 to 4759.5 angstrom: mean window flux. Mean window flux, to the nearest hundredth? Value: 2.05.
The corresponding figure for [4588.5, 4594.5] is 2.09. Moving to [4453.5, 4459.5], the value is 1.77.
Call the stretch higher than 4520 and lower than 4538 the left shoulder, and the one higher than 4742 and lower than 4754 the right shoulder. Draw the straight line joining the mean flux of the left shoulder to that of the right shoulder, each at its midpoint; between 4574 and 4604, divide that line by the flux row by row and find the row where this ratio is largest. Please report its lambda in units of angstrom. 4593.0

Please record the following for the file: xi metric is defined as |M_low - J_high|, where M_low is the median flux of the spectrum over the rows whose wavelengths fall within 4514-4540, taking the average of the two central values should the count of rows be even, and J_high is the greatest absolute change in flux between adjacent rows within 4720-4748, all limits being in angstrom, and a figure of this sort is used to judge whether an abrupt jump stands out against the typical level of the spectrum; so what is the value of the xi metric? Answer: 1.61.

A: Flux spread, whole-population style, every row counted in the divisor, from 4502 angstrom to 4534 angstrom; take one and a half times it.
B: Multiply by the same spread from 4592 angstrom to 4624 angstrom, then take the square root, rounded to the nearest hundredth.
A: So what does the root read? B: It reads 0.14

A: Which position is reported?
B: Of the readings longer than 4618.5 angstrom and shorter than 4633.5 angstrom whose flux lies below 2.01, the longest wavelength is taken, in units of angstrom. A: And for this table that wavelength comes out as 4626.0 angstrom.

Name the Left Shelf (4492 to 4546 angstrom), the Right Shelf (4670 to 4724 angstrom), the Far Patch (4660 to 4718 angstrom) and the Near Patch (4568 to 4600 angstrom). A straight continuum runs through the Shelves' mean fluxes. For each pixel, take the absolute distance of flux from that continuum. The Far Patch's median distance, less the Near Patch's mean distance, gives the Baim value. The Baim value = -0.07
